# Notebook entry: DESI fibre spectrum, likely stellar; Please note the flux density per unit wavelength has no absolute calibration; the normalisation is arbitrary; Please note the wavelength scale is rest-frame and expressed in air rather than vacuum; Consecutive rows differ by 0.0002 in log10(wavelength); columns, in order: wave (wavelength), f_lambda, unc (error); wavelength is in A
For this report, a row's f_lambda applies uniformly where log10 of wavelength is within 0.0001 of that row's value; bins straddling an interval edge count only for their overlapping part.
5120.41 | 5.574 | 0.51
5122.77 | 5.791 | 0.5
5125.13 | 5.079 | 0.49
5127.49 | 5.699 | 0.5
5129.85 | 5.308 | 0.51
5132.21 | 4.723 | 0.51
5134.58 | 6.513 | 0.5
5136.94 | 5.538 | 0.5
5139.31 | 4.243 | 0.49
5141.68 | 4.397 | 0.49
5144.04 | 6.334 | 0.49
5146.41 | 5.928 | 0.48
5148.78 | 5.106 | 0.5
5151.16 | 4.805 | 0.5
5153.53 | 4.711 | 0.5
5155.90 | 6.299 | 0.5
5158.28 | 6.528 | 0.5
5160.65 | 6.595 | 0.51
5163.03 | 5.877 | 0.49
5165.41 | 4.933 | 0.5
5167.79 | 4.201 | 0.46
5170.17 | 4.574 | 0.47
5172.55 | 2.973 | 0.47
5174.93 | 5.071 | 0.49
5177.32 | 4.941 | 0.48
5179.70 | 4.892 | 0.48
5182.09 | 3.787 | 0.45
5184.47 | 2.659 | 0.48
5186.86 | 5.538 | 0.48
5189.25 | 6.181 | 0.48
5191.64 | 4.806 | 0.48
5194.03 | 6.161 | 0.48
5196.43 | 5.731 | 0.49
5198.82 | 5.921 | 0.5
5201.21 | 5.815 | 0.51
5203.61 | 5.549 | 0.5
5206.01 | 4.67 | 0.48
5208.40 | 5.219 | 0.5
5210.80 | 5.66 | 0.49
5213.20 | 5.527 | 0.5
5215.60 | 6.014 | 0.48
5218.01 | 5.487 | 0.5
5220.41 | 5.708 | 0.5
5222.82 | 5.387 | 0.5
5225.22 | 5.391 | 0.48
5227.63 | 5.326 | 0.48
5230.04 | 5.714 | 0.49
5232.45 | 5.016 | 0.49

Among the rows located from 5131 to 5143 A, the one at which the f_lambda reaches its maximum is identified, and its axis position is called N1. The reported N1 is 5134.58 A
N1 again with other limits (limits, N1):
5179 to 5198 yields 5189.25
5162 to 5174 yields 5163.03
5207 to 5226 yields 5215.60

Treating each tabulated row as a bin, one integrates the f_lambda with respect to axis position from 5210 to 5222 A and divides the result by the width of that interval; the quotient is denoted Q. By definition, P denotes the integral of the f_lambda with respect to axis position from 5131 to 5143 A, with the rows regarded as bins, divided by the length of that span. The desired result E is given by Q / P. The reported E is 1.11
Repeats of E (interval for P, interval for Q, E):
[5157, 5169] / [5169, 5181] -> 0.80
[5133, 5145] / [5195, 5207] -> 1.04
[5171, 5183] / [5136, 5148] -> 1.21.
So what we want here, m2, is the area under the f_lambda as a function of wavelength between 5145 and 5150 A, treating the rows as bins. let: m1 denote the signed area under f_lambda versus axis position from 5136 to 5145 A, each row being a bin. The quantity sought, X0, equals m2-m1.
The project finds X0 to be -18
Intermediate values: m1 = 46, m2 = 28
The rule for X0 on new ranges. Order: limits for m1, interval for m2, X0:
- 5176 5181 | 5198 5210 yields 41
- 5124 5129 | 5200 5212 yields 38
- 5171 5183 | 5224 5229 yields -25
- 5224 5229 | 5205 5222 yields 66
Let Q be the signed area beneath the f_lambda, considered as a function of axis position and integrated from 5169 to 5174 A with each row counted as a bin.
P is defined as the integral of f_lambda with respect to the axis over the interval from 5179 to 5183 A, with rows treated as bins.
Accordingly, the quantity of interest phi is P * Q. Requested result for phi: 331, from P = 17.2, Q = 19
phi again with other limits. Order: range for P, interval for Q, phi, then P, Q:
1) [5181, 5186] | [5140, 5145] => 439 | 16.8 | 26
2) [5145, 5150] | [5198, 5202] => 651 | 27.7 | 24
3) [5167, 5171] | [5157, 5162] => 574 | 17.6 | 33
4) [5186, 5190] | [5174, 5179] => 584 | 23.4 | 25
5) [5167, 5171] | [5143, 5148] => 530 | 17.6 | 30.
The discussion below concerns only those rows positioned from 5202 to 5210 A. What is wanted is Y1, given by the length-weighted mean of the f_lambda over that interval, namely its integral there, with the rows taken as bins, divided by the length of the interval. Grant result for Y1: 5.21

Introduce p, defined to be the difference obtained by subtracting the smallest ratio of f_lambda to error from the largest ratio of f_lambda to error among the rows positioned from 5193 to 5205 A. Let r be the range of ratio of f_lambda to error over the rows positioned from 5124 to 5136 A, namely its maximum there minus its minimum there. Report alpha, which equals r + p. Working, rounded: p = 2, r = 3.8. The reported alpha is 5.5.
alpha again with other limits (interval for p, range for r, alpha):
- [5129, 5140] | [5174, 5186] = 9.2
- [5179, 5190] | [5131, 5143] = 11.7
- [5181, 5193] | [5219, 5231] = 8.2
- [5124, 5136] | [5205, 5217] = 6.6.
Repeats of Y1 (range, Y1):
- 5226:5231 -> 5.49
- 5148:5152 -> 4.94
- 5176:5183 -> 4.58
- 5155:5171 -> 5.58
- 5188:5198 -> 5.72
